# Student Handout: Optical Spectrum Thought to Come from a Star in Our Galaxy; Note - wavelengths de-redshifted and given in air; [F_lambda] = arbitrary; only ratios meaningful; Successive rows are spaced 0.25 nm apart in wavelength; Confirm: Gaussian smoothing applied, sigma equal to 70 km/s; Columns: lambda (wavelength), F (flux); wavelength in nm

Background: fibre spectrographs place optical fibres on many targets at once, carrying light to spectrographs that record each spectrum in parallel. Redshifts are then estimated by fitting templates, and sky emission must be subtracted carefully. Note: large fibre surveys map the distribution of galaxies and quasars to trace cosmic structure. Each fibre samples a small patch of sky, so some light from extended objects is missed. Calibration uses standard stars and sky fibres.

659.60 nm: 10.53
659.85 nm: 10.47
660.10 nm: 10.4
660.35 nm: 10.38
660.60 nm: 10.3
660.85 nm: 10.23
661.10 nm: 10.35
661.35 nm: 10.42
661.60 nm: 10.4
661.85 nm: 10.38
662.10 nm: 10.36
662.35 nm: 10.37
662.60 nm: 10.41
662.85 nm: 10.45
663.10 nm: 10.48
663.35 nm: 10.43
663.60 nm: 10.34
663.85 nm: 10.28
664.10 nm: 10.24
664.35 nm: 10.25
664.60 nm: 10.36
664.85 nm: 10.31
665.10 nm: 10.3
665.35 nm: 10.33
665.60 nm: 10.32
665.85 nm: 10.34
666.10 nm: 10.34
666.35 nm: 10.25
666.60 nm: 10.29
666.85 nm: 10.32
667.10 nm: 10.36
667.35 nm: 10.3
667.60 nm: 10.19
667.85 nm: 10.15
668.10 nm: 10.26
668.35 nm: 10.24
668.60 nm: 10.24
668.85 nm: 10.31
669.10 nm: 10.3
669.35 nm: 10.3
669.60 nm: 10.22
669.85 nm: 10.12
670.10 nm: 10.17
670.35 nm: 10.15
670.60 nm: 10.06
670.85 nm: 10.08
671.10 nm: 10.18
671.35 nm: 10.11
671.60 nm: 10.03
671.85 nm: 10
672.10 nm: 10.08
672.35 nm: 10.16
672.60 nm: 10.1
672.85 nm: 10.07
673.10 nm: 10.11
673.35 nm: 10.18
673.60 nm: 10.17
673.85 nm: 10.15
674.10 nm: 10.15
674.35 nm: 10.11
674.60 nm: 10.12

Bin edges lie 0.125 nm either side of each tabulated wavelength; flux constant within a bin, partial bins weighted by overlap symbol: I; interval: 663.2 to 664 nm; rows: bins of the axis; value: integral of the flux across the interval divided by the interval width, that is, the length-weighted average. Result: 10.4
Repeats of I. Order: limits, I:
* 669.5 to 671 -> 10.1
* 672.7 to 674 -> 10.1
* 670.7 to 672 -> 10.1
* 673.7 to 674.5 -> 10.1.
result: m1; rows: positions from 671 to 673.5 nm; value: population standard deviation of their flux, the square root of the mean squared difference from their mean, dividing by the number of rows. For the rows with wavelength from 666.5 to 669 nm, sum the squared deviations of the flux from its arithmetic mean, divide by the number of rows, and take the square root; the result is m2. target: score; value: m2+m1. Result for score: 0.117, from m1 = 0.057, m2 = 0.0600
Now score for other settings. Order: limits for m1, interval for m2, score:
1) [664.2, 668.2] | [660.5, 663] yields 0.118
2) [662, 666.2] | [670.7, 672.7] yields 0.121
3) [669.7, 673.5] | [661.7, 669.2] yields 0.125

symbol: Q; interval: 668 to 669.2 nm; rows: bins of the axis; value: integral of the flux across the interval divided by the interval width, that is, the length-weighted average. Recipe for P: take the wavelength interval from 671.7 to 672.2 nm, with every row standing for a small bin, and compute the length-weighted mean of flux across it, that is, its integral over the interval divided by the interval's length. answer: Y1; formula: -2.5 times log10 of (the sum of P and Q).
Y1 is -3.269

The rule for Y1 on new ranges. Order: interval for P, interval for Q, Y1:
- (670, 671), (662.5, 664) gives -3.280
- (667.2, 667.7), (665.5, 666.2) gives -3.284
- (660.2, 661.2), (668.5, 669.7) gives -3.284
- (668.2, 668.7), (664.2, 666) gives -3.282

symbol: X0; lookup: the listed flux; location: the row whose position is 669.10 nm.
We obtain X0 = 10.3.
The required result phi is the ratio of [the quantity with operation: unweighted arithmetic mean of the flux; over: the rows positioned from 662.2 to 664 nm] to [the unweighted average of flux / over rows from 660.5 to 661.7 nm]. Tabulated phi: 1.01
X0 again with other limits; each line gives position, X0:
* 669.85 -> 10.12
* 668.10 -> 10.26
